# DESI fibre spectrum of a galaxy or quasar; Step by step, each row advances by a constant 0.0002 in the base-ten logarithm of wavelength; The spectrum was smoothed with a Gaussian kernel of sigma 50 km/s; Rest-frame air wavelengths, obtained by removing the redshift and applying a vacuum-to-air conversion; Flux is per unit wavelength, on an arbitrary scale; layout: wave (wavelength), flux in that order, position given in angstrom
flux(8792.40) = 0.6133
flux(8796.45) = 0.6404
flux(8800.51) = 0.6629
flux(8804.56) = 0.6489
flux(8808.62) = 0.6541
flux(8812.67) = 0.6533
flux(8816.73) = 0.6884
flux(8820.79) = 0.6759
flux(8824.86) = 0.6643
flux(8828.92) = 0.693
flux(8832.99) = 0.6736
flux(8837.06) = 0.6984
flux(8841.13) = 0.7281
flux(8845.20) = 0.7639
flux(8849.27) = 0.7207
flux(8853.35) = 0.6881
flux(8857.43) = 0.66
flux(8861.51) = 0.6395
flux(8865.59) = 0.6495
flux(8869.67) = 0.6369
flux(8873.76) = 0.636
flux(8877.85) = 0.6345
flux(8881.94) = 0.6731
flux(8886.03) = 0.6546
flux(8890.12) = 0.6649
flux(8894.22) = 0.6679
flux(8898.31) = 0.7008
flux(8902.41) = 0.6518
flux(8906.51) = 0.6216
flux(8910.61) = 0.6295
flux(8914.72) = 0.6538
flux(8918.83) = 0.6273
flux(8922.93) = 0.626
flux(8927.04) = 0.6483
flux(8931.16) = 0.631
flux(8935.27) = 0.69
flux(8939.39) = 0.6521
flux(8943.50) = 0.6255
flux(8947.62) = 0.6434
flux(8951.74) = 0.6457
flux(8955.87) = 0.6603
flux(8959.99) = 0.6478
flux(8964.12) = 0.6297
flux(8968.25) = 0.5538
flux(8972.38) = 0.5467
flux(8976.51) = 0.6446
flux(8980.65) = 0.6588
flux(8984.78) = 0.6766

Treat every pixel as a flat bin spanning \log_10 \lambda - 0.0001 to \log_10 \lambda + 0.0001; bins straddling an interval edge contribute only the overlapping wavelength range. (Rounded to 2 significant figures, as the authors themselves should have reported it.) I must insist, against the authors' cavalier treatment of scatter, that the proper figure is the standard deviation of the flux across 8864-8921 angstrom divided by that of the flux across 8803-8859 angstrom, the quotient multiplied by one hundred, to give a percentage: 65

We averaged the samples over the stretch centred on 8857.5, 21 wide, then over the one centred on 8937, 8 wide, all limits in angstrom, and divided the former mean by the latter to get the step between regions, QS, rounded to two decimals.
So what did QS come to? 1.00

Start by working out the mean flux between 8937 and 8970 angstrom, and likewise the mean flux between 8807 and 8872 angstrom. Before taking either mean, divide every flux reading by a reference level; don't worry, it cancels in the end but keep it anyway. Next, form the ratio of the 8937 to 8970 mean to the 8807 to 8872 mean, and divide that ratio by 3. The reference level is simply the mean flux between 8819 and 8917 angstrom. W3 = 0.310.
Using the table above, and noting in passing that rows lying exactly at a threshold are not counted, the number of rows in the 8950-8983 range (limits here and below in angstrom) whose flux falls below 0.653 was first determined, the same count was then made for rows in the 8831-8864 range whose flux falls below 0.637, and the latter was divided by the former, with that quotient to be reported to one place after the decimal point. 0.0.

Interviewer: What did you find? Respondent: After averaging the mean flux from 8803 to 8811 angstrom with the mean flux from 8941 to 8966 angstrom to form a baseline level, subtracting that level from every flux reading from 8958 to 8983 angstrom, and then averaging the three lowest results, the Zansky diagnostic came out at -0.070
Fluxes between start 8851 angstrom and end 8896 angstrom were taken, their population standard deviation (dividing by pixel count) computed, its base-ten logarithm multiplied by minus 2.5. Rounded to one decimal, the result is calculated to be 4.4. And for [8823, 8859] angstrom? 3.7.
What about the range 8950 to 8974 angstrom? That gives 3.3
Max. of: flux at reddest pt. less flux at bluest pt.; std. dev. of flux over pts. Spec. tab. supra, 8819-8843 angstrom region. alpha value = 0.052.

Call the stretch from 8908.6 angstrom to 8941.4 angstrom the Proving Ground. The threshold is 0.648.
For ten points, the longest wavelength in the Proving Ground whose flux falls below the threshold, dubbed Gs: 8931.16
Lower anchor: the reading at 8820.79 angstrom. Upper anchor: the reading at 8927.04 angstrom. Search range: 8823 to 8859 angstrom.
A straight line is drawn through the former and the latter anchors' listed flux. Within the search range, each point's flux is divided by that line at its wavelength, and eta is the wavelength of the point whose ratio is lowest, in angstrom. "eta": 8824.86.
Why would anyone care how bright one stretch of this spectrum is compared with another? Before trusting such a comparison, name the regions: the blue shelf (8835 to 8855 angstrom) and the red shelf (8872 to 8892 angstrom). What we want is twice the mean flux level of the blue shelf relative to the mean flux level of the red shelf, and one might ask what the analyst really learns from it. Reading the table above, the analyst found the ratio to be 2.21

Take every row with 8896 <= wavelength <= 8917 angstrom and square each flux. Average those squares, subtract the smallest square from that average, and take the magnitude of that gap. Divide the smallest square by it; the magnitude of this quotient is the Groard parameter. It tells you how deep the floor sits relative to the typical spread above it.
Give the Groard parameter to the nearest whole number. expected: 10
